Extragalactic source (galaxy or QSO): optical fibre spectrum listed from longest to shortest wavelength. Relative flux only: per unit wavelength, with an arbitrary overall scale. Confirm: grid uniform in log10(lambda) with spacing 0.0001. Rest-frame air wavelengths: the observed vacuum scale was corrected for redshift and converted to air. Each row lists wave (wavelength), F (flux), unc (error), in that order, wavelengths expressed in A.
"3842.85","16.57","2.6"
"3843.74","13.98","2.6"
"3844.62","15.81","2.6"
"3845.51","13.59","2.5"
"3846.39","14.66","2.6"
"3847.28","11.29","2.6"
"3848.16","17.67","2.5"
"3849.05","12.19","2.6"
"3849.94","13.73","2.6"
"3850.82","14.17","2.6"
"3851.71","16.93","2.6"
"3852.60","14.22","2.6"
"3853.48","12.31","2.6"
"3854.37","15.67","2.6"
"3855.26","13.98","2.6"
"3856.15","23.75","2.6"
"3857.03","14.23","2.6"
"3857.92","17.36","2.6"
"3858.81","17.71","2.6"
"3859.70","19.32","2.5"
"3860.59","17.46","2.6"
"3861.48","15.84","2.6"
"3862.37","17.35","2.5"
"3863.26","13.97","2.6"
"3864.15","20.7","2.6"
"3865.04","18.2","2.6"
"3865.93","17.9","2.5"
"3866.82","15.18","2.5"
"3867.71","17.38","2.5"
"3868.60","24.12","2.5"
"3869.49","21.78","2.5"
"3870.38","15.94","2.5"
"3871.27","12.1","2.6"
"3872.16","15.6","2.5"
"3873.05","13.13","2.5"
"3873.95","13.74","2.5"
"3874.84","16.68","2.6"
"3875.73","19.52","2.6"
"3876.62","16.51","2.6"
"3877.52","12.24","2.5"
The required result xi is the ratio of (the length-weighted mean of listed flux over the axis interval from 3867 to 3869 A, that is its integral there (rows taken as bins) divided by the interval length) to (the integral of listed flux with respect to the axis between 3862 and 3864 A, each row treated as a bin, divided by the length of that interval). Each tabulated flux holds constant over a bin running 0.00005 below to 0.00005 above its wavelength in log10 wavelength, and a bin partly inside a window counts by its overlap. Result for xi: 1.22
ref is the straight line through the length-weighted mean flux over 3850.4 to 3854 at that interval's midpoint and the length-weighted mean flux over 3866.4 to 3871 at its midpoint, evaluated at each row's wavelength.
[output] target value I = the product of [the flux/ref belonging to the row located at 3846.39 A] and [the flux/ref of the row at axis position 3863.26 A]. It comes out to 0.9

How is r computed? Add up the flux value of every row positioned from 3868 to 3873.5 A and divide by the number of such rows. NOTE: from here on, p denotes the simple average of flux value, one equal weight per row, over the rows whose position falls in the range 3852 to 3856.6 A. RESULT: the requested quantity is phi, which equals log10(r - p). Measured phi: 0.05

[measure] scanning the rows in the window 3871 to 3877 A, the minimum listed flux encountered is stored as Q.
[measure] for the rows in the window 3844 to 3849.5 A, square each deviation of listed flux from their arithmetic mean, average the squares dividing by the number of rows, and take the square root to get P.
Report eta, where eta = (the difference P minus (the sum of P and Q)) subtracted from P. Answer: 14.2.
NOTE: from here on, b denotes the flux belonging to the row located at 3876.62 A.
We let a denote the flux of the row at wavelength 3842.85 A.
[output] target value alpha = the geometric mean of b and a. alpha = 16.5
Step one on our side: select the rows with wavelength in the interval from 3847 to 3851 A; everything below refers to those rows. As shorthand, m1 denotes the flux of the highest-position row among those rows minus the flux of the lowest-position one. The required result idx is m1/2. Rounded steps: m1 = 2.9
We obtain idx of 1.4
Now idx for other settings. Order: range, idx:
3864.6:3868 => -0.4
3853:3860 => 3.5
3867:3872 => -2.6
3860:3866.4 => 0.2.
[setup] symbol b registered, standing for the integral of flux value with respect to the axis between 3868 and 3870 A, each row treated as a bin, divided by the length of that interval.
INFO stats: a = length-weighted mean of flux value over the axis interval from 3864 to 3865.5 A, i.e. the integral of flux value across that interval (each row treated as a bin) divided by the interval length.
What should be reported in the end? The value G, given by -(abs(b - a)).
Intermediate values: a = 19.2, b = 22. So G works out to -3.1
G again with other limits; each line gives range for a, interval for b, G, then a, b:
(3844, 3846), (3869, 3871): -3.7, 14.7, 18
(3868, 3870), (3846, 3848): -8.7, 22.3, 14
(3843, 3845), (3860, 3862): -1.7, 15.1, 17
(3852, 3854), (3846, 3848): 0.0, 13.6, 14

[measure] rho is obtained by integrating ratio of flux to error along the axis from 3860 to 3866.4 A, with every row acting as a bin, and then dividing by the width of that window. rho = 6.8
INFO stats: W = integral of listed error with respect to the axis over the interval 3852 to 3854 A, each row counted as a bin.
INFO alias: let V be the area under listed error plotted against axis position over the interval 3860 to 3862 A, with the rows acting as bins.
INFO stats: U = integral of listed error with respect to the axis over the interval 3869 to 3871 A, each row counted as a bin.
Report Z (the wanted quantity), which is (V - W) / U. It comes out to -0.01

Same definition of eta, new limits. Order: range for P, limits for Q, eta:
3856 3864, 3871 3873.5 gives 14.9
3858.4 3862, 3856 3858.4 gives 15.5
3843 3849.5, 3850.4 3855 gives 14.3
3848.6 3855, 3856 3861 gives 15.8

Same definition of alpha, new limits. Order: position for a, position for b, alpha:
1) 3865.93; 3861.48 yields 16.8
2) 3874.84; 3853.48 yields 14.3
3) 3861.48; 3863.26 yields 14.9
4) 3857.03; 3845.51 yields 13.9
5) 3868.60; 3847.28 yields 16.5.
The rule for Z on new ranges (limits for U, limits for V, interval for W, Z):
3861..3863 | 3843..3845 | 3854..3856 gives 0.00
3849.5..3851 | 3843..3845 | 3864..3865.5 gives 0.33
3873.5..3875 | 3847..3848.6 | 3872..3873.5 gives 0.09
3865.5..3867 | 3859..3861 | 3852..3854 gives -0.03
